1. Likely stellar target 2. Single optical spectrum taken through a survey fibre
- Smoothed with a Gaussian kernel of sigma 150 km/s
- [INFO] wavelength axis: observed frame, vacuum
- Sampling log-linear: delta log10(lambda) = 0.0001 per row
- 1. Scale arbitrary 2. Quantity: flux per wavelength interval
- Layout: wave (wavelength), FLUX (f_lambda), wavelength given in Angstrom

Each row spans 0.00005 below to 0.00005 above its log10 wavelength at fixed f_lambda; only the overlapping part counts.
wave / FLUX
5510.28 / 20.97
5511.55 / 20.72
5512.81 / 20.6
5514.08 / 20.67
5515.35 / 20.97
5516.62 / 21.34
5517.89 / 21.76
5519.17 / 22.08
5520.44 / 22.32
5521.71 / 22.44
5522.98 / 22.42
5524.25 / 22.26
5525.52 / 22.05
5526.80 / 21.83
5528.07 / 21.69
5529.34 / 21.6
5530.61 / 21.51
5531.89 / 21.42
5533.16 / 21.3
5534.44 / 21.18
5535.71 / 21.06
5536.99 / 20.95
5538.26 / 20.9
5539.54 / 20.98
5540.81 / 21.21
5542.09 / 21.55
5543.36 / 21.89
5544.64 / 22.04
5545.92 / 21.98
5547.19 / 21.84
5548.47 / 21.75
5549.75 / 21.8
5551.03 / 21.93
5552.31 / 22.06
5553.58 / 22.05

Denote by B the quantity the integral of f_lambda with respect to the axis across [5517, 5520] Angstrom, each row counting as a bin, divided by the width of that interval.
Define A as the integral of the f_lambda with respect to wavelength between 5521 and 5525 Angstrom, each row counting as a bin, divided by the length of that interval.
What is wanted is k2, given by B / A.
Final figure 0.97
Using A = 22.4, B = 21.8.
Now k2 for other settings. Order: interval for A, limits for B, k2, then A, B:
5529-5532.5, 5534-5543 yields 0.98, 21.5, 21.2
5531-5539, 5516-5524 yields 1.04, 21.1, 22.1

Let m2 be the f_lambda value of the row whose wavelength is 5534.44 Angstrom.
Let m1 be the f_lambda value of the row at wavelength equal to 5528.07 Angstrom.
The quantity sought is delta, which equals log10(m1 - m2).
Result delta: -0.3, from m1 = 21.69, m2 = 21.18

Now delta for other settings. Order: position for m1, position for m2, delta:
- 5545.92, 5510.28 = 0.0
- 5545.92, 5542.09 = -0.4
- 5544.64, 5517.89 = -0.6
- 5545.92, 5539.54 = 0.0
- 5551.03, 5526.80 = -1.0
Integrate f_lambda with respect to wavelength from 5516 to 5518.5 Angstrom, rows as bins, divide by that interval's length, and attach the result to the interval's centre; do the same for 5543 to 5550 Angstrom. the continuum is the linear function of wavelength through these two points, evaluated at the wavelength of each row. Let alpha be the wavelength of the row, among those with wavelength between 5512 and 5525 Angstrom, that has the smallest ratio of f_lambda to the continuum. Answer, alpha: 5512.81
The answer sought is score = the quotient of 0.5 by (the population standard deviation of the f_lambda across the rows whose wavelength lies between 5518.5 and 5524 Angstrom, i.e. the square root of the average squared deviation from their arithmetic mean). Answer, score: 3.5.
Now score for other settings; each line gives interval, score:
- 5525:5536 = 1.7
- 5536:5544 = 1.4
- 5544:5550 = 4.5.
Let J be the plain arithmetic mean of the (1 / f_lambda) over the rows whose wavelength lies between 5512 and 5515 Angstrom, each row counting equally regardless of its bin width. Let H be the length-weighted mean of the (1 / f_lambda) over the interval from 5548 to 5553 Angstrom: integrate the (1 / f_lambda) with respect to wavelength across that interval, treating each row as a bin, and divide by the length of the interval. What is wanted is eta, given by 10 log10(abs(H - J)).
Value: -26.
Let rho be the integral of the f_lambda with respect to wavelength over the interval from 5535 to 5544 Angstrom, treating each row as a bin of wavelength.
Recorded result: 191.1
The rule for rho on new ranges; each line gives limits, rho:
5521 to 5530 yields 198.6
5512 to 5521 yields 192.3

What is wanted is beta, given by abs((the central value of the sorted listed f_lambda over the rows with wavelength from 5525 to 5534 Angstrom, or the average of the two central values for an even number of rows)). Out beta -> 21.6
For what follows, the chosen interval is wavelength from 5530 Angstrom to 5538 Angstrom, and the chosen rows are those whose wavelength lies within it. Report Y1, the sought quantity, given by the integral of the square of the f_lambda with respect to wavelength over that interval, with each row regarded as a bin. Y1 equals 3601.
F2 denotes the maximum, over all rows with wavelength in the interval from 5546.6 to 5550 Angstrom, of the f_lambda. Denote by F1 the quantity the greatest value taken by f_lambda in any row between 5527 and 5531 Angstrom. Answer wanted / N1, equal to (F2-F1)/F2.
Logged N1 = 0.007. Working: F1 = 21.69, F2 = 21.84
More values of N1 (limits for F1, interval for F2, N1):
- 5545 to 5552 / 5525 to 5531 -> 0.003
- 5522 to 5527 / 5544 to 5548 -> -0.017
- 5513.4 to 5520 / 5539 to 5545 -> -0.002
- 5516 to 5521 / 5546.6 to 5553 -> -0.012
